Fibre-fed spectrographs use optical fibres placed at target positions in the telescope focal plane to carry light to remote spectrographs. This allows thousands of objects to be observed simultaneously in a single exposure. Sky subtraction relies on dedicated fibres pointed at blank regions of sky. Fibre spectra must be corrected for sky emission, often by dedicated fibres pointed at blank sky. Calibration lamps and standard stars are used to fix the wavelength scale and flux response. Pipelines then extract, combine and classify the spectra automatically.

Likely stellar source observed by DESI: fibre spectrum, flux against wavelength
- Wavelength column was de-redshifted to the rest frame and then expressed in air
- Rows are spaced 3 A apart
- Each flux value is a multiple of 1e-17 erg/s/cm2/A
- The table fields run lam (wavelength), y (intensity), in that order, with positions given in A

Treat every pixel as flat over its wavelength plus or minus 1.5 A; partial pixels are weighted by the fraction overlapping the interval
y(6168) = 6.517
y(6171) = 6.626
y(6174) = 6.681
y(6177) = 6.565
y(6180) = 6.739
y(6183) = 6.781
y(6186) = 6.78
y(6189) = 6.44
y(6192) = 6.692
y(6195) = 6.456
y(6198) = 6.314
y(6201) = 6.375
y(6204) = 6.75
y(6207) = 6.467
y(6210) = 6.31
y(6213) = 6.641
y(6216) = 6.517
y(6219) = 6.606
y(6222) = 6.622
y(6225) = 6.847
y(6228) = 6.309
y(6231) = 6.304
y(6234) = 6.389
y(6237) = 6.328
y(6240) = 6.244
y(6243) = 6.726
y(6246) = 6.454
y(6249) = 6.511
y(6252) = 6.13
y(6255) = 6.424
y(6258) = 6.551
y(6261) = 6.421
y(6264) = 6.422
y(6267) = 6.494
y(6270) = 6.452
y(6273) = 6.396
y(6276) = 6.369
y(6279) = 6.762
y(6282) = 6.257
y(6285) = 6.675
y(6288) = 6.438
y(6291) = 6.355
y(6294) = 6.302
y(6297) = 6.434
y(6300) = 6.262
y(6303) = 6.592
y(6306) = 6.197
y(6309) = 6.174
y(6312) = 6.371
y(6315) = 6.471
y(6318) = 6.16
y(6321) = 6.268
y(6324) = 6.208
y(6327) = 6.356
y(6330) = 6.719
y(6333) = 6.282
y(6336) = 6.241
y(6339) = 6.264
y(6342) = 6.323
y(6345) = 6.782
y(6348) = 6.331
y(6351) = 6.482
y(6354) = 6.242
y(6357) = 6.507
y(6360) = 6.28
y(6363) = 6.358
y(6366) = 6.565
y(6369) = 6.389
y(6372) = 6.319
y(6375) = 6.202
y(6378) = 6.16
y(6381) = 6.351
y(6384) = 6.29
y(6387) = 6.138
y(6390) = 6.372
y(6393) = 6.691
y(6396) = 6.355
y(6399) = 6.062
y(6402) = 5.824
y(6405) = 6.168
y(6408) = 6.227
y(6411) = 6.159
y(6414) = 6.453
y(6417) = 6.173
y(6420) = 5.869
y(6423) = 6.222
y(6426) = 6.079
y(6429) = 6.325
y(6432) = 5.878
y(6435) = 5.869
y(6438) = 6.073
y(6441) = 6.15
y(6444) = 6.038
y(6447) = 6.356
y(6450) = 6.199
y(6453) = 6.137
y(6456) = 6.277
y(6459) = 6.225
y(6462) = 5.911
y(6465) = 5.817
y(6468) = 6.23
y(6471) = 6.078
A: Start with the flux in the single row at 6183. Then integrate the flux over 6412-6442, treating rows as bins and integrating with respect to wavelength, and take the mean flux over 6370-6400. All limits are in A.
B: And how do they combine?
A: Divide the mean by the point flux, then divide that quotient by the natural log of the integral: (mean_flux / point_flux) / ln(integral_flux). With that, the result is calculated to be 0.178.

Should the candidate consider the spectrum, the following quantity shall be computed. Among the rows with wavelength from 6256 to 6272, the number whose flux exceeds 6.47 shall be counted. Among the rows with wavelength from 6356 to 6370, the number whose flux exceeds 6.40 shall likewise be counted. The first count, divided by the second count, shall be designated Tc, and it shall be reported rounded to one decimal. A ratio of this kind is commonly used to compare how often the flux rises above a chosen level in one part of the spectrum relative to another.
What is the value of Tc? 1.0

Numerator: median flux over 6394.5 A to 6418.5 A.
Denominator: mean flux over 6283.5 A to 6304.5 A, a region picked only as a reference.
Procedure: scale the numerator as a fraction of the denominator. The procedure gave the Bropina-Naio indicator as 0.959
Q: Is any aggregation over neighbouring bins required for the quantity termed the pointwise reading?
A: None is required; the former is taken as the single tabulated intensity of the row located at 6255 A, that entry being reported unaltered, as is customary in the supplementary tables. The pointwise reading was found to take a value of 6.424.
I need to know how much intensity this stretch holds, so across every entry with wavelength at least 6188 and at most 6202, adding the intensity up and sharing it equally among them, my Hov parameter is 6.46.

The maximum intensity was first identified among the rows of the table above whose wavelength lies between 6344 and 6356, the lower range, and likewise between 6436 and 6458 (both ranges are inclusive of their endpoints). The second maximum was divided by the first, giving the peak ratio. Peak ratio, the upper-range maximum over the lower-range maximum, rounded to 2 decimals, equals 0.94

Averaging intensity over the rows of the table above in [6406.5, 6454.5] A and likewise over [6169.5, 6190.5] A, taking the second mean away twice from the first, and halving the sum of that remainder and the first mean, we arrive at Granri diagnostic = -0.52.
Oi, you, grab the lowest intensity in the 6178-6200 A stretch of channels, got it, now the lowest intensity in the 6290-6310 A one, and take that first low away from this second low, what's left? -0.14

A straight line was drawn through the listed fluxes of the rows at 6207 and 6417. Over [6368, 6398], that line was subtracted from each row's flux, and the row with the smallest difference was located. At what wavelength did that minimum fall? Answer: 6387 A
